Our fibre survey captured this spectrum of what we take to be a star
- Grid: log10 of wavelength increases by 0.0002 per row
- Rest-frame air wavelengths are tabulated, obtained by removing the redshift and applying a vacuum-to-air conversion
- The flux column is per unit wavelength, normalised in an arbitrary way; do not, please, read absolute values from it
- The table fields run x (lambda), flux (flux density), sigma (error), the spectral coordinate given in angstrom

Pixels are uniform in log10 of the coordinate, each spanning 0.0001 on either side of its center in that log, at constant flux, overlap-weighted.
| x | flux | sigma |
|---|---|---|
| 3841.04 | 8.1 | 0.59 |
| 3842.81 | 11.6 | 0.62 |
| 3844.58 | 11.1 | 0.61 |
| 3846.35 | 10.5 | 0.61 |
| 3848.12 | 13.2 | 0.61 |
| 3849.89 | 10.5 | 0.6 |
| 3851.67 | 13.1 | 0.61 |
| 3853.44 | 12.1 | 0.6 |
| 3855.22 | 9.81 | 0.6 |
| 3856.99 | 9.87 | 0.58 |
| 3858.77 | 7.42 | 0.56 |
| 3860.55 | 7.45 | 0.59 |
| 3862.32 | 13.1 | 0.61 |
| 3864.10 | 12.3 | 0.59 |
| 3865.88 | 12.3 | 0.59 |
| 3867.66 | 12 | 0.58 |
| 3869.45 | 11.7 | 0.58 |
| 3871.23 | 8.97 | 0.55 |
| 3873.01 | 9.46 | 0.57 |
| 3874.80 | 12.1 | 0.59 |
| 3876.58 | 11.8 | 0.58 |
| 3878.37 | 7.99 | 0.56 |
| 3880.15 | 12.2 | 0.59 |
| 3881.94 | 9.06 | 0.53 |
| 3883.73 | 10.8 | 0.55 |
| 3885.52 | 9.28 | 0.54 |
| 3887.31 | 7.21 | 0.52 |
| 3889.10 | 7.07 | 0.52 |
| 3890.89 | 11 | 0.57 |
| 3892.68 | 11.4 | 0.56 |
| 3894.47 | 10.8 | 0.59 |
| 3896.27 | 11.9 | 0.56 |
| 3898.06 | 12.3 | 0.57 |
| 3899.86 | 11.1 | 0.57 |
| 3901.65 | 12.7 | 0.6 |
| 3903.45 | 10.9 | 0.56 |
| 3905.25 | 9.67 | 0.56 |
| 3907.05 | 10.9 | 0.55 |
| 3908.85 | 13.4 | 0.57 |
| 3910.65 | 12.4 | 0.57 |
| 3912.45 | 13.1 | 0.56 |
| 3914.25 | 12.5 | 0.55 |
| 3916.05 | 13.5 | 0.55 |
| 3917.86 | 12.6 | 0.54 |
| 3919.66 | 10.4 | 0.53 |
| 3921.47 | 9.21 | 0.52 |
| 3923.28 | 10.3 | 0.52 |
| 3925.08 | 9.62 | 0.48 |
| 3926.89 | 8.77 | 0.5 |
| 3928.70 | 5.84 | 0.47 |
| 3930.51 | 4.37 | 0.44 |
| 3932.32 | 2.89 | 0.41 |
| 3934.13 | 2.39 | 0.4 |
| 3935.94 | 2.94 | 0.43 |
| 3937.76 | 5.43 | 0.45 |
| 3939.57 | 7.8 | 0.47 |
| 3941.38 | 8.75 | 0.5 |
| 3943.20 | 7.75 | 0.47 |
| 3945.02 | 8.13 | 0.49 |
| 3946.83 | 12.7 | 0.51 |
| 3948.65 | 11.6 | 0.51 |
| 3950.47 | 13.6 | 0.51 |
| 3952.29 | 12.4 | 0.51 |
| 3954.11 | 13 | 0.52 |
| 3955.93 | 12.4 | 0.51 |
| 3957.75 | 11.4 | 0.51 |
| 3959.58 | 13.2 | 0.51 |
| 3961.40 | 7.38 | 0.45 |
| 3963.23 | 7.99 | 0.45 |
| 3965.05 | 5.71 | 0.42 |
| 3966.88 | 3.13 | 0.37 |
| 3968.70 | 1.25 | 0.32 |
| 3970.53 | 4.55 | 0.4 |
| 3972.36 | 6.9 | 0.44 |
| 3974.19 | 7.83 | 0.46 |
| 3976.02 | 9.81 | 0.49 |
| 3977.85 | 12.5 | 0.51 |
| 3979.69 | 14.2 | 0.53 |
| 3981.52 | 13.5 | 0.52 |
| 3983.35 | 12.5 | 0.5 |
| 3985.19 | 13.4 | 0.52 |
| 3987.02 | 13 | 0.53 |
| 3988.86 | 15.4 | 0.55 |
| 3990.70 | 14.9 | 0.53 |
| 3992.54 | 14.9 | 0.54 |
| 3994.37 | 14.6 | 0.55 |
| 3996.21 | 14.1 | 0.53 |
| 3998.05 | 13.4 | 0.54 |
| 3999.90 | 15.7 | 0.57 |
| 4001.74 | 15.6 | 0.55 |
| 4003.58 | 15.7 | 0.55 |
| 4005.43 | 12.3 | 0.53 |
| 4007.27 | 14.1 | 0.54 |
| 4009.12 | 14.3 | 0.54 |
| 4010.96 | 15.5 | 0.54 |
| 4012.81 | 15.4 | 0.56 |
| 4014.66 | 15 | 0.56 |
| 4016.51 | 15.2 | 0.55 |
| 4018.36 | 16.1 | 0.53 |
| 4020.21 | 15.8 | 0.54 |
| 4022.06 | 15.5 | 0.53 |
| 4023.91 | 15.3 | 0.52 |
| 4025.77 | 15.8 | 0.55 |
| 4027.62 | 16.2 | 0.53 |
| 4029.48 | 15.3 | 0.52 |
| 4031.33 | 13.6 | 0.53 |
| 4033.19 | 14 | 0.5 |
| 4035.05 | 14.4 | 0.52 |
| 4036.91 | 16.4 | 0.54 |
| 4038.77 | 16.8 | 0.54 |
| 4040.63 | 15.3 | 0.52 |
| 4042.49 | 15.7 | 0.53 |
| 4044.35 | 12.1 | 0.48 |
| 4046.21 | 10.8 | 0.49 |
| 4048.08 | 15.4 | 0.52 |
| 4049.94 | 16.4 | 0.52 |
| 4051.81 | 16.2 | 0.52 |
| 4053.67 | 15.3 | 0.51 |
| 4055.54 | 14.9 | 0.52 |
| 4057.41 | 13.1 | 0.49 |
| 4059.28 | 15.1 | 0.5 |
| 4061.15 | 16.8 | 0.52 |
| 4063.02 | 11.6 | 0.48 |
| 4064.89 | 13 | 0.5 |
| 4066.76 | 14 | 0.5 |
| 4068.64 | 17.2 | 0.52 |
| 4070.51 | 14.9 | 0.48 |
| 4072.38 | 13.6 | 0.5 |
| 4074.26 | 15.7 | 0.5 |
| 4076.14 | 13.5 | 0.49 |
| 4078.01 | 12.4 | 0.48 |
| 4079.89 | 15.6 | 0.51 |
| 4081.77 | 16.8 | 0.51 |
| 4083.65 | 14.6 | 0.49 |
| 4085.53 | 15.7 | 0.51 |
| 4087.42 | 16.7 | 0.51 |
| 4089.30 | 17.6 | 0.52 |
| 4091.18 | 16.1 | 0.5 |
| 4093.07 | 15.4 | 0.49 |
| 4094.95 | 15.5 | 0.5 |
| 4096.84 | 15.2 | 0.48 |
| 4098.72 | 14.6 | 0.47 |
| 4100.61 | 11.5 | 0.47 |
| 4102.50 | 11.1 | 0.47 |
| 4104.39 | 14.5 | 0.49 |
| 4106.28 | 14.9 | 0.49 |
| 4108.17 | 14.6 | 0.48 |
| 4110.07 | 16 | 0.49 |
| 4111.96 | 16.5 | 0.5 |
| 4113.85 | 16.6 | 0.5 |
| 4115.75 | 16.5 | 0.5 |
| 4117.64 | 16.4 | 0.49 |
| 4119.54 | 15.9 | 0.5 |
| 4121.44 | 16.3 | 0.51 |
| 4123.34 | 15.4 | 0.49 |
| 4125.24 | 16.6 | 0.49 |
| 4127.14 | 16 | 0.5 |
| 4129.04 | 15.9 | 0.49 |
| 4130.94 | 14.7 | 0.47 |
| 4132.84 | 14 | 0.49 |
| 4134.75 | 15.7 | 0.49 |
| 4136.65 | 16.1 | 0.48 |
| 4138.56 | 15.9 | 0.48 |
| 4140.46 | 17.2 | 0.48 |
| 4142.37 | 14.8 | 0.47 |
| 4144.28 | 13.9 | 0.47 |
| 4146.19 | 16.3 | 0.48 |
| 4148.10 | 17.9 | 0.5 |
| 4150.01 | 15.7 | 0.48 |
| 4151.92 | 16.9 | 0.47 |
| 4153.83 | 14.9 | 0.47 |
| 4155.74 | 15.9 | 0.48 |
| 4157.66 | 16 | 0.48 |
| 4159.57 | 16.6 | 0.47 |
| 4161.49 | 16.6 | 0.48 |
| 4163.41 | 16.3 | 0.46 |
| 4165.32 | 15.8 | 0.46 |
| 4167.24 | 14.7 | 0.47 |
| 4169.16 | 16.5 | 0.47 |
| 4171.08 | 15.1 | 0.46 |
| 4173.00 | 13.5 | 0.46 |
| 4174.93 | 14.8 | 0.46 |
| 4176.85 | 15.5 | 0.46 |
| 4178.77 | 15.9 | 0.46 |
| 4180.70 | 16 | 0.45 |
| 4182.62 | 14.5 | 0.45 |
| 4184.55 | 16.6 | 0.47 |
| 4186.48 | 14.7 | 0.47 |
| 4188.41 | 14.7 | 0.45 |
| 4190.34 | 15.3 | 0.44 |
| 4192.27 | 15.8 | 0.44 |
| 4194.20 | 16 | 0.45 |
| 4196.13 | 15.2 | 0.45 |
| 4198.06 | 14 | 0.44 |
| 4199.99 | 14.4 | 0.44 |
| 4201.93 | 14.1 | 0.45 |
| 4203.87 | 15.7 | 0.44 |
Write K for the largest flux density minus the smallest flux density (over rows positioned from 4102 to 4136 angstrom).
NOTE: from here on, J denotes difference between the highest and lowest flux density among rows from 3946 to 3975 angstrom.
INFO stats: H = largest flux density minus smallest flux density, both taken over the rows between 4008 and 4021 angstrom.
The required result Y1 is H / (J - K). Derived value 0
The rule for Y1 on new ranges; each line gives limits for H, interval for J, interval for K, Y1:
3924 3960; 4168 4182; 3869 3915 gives -3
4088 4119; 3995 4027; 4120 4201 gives -11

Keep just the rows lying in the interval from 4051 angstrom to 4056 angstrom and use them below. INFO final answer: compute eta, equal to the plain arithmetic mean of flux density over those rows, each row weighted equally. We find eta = 15.5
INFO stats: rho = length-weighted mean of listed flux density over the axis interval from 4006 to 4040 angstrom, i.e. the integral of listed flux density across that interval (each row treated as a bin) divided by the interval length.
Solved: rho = 15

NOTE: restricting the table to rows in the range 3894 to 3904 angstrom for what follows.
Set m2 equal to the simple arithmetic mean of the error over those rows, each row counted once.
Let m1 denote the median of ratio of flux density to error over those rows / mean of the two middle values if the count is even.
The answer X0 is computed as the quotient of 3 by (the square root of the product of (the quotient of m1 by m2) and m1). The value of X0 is 0.11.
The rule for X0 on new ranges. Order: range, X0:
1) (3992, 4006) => 0.08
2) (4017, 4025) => 0.07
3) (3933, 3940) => 0.21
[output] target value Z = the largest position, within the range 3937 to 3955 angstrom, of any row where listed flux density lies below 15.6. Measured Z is 3954.11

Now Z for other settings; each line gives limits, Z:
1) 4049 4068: 4066.76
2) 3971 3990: 3988.86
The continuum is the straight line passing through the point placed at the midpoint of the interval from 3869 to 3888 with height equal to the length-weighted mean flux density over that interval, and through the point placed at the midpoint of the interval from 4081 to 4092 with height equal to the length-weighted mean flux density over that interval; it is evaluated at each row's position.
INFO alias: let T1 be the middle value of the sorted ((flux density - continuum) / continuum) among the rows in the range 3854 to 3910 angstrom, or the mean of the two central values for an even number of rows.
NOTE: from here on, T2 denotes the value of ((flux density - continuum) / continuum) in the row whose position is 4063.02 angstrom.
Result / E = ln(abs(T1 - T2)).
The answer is -1.19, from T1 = 0.05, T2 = -0.25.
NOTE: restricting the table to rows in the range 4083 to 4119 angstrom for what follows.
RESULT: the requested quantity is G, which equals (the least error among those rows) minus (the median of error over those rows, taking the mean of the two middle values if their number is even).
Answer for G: -0.020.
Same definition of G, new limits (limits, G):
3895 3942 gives -0.135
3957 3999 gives -0.190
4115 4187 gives -0.025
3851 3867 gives -0.030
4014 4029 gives -0.015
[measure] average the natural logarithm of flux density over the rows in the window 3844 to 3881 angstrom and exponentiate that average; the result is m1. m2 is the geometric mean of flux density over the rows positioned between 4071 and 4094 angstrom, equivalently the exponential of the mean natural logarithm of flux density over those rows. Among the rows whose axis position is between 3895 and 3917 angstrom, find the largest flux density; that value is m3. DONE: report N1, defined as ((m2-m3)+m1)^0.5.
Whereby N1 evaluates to 3.53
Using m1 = 10.7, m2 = 15.2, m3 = 13.5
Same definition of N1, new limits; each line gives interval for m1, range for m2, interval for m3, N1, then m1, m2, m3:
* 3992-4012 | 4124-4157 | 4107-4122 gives 3.70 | 14.5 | 15.8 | 16.6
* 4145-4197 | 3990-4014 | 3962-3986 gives 4.01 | 15.7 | 14.6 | 14.2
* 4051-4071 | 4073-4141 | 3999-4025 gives 3.72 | 14.6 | 15.3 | 16.1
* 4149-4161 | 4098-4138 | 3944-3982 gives 4.11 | 16.0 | 15.1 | 14.2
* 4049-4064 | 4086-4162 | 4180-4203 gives 3.71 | 14.8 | 15.6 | 16.6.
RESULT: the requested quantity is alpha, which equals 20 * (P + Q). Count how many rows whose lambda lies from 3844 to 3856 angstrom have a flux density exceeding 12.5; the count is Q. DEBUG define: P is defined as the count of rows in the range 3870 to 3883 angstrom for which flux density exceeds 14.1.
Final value 40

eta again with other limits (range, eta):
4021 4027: 15.5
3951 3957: 12.6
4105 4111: 15.2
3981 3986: 13.1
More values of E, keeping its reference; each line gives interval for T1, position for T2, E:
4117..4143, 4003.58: -1.46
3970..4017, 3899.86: -5.44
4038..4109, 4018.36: -1.66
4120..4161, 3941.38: -1.84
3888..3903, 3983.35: -2.09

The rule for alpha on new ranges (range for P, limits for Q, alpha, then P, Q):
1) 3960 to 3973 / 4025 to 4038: 140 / 0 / 7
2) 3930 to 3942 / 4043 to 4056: 100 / 0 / 5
